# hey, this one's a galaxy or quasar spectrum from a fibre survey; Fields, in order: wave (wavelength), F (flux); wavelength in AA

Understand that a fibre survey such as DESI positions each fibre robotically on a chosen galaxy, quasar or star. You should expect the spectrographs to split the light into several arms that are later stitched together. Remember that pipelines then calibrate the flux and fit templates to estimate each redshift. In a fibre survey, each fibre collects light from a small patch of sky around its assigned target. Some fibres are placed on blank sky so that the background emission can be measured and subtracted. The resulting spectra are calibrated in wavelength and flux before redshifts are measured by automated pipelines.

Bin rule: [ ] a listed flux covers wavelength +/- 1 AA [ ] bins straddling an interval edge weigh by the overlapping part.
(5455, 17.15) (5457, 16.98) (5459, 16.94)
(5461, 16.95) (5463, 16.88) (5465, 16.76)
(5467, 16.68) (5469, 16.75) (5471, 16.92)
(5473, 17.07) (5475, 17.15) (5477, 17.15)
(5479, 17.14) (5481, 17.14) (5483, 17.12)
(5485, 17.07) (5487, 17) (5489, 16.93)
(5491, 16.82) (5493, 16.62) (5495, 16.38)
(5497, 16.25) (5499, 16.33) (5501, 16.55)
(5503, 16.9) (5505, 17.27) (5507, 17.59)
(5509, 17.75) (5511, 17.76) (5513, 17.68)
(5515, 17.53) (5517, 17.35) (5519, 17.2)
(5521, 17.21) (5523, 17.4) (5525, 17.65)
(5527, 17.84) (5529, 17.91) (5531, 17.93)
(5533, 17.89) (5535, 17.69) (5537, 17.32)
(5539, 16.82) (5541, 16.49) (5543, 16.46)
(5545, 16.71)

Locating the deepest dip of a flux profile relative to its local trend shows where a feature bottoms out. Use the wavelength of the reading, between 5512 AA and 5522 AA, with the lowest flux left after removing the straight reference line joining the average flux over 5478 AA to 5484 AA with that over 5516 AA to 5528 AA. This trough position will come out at 5521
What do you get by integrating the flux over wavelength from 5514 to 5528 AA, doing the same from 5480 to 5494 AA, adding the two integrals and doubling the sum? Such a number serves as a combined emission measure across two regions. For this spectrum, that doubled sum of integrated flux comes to 964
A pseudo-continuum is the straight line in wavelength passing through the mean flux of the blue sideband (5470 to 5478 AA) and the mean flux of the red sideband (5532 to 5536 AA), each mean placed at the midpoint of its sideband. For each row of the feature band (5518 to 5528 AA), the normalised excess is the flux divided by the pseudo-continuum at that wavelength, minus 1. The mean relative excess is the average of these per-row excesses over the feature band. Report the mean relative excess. -0.011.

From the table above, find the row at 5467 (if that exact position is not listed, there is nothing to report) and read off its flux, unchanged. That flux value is 16.68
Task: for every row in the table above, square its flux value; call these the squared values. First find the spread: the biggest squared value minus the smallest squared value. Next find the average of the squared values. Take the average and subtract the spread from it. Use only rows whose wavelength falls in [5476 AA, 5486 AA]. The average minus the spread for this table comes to 290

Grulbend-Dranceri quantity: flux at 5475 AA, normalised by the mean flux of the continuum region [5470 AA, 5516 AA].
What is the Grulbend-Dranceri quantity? 1.01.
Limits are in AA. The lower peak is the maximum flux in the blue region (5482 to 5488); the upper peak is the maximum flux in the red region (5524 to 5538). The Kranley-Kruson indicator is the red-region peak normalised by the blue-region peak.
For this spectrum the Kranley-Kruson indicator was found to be 1.047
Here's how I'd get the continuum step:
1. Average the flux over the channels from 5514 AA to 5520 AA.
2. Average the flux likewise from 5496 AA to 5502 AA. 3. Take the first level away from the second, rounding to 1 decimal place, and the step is -1.0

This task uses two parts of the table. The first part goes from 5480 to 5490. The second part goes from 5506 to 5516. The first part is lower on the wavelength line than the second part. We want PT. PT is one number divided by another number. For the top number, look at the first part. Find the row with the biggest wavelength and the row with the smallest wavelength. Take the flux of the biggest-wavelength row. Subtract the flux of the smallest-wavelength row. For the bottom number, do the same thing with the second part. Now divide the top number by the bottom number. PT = 3.5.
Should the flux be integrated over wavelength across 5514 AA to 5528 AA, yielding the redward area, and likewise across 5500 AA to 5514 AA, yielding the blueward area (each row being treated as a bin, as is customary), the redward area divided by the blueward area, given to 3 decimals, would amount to 1.006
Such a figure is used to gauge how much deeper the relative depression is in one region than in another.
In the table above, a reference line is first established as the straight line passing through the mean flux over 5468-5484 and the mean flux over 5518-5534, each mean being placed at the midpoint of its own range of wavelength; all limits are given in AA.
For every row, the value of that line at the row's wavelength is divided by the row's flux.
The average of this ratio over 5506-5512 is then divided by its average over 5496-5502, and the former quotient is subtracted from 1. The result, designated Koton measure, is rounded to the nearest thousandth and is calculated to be 0.069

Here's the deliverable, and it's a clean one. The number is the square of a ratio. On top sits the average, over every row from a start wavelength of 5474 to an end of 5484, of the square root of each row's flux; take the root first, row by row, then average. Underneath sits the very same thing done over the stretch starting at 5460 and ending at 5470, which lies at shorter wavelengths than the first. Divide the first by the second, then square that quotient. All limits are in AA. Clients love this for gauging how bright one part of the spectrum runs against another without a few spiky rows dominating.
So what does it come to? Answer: 1.02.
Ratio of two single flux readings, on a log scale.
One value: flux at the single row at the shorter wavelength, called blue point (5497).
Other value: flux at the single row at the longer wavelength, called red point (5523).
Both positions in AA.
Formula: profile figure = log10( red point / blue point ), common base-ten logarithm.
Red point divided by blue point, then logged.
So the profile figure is 0.030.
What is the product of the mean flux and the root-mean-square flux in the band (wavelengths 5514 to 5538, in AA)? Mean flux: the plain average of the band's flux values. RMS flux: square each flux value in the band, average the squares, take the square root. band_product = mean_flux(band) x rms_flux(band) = 309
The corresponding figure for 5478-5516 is 291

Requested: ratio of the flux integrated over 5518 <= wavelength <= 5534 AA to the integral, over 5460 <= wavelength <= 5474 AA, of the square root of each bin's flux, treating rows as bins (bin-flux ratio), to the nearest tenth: 4.9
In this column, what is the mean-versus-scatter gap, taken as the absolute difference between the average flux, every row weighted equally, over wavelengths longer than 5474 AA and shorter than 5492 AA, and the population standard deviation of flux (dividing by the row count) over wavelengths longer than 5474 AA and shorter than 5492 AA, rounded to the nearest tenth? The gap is 16.9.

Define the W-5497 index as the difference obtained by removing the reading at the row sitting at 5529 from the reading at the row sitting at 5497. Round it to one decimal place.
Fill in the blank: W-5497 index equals -1.7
